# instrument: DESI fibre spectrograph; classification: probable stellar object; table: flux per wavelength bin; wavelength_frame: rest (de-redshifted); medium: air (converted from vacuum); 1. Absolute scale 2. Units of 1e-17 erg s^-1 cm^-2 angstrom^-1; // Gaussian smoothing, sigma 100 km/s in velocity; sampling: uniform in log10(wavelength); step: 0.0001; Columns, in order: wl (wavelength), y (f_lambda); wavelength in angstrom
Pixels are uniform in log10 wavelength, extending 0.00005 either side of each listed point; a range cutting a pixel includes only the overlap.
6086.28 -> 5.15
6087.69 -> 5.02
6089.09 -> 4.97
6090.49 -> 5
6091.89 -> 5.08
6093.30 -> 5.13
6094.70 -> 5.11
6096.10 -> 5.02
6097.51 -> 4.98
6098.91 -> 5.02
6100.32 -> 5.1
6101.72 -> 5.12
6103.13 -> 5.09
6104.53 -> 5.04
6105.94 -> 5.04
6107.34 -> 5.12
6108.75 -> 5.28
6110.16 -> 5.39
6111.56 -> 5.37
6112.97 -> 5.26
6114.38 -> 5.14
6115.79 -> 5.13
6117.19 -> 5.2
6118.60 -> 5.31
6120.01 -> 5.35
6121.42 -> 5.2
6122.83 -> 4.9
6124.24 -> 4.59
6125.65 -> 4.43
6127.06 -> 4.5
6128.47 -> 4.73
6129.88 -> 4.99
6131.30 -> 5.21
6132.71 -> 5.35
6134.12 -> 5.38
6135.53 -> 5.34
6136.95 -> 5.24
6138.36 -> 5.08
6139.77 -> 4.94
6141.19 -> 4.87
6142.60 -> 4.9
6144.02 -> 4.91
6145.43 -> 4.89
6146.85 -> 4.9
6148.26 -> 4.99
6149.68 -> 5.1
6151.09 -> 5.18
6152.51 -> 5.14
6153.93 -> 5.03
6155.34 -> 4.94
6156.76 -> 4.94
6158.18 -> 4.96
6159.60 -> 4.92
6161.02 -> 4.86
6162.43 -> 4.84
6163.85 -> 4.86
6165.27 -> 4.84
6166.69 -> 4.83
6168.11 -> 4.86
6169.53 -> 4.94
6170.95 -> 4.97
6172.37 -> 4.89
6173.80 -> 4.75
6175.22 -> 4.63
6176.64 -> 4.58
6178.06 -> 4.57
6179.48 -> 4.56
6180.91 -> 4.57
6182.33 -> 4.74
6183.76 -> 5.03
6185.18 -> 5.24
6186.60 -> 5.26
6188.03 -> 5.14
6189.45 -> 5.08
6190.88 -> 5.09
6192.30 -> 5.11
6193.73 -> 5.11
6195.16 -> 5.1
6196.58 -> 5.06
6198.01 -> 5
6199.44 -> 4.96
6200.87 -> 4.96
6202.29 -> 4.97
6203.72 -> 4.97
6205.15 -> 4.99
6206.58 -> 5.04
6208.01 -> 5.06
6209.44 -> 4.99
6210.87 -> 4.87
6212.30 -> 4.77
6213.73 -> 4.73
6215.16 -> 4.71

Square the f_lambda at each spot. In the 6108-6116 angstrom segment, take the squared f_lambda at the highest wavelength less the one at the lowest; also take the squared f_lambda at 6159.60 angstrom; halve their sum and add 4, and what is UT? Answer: 15.3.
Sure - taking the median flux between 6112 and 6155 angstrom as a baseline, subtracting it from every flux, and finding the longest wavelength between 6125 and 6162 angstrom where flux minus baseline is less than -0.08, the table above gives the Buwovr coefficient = 6161.02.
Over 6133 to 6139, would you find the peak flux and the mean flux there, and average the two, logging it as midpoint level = 5.32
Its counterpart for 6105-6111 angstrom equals 5.30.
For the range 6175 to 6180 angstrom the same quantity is 4.61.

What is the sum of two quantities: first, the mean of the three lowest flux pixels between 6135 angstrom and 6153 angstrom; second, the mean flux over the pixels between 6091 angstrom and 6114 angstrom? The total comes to 10.02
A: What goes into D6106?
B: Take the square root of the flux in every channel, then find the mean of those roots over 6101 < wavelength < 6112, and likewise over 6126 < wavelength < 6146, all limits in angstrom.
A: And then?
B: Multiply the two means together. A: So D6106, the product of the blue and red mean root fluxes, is 5.10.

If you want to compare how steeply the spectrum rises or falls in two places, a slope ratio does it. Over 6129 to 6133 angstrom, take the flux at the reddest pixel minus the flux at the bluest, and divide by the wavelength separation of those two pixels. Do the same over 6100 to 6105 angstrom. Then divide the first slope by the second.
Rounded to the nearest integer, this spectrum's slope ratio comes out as -9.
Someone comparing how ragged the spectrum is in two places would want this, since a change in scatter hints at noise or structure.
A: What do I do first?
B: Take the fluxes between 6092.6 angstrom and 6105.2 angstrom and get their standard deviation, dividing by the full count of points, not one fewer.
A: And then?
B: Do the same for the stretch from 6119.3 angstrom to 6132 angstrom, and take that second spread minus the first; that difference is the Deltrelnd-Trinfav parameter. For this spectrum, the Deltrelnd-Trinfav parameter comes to 0.265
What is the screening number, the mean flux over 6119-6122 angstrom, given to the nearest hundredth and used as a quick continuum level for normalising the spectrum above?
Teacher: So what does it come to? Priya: 5.28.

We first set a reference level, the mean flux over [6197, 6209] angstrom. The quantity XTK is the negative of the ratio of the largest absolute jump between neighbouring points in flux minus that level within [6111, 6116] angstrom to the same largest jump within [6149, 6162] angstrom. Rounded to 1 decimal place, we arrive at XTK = -1.1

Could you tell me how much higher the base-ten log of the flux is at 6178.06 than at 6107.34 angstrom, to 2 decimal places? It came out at -0.05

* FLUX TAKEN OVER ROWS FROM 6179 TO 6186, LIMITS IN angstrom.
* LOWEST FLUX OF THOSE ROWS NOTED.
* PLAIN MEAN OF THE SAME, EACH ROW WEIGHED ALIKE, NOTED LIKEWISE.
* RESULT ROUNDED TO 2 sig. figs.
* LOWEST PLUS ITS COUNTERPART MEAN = 9.4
